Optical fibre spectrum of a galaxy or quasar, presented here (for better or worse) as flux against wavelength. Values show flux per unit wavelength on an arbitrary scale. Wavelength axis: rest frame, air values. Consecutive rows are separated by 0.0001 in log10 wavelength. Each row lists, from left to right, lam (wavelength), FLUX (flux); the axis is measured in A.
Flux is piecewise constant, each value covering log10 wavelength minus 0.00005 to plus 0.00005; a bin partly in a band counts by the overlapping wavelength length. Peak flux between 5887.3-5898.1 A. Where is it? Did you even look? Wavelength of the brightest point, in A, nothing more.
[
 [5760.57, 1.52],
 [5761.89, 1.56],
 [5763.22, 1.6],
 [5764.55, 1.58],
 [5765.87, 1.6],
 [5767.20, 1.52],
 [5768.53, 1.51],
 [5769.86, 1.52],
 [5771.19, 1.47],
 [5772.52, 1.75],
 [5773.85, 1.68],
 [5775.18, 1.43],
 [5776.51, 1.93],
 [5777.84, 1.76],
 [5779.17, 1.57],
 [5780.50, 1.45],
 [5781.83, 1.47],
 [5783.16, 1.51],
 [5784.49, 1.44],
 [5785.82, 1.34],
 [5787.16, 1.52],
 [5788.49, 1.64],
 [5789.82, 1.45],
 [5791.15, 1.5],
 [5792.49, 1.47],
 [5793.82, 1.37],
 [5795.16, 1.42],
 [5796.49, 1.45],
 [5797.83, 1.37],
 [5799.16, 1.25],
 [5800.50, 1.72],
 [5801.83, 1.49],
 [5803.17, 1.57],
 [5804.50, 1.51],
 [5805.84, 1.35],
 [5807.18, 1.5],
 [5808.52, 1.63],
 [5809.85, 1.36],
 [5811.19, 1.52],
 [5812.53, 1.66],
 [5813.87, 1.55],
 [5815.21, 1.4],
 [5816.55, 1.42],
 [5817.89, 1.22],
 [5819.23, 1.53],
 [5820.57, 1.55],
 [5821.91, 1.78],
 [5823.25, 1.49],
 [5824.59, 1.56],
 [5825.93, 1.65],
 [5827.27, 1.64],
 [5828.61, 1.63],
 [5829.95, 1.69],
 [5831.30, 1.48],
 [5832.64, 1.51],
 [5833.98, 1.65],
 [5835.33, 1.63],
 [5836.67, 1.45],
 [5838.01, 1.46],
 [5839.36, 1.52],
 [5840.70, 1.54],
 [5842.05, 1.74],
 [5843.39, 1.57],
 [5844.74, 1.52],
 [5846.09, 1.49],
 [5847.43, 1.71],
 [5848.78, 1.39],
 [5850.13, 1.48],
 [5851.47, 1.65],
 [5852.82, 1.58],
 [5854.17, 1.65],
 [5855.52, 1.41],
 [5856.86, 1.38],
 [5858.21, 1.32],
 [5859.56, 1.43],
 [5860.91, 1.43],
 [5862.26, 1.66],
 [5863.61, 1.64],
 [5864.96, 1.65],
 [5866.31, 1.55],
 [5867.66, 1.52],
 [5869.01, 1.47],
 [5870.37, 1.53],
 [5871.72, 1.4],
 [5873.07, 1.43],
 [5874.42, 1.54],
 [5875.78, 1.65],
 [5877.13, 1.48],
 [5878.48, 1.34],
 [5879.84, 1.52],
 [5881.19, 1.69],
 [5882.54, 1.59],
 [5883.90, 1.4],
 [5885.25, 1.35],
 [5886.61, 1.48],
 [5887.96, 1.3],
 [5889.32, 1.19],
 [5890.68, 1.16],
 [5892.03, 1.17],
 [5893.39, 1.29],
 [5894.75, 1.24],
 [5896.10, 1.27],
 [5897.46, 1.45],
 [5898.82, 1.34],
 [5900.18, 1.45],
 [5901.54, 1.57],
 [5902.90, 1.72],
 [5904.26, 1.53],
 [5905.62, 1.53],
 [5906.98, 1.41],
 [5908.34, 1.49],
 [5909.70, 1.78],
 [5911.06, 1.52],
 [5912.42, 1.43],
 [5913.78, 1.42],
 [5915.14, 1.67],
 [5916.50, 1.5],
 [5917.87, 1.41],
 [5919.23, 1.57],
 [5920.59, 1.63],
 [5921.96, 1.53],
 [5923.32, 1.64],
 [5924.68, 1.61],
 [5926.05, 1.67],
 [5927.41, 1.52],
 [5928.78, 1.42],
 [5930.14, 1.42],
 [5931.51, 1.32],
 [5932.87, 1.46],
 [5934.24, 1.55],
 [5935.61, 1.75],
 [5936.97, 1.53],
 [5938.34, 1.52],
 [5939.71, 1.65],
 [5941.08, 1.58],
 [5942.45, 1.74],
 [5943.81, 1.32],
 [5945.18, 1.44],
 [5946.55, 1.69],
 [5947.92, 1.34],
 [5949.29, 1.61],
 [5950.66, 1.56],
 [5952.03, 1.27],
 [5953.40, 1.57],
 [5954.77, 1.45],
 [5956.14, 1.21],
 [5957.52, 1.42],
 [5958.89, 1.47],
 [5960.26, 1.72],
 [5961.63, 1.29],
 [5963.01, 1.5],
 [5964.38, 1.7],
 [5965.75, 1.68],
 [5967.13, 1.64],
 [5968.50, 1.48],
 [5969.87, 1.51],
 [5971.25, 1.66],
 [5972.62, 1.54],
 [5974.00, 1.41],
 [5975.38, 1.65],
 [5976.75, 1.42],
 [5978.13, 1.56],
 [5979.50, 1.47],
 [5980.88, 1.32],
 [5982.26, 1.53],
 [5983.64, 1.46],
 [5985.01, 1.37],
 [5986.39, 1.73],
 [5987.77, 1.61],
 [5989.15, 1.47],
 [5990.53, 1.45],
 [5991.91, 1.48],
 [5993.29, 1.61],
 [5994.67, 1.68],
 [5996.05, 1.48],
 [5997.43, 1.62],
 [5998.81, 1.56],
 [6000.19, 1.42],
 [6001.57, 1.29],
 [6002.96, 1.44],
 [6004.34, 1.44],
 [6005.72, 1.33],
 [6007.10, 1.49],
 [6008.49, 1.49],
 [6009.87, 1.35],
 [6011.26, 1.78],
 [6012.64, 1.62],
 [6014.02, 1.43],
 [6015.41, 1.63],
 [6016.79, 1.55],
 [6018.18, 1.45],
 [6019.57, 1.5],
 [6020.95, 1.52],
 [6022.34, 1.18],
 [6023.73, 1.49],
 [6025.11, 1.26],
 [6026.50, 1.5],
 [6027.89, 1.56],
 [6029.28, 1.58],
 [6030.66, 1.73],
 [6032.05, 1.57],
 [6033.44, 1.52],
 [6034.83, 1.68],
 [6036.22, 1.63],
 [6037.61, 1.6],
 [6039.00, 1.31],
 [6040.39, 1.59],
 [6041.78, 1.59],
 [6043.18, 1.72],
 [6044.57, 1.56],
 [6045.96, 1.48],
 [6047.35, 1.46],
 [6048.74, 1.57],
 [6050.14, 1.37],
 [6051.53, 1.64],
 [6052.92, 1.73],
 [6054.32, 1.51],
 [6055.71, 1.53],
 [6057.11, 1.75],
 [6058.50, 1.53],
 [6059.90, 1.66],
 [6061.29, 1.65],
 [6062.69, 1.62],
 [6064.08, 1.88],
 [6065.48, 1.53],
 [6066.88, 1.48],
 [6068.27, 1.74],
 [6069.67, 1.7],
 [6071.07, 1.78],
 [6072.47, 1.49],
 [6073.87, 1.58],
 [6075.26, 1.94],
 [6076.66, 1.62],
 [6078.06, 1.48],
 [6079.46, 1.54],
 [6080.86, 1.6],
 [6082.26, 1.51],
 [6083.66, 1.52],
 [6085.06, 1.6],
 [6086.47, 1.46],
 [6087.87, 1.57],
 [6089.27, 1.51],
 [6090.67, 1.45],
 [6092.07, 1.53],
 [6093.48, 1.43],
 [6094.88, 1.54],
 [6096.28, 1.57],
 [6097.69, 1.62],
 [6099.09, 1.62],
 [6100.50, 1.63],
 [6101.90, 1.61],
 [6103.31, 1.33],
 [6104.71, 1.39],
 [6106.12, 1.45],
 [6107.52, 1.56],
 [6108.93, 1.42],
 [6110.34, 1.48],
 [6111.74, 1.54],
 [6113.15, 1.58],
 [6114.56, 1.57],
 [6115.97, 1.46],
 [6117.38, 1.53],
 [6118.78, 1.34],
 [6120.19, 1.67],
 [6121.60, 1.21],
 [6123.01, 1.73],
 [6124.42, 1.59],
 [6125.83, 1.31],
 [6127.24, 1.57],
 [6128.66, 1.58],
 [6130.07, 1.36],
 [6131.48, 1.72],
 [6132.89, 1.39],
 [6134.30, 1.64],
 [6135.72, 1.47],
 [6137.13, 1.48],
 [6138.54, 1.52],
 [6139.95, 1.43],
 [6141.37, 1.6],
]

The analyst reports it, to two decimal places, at 5897.46 A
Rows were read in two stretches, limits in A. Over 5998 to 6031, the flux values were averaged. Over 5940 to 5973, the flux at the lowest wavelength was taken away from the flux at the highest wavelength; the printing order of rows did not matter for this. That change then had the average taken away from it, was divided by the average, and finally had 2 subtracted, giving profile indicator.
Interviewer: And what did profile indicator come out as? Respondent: -3.03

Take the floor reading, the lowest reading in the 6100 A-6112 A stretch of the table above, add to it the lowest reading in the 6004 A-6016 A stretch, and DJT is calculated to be 2.66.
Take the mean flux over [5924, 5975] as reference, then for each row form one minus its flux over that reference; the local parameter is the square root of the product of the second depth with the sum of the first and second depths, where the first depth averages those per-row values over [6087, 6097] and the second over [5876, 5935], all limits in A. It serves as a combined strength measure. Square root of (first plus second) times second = 0.037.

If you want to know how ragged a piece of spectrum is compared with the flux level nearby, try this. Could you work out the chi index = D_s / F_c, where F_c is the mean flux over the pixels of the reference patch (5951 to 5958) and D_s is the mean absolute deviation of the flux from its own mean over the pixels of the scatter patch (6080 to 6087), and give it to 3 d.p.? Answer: 0.036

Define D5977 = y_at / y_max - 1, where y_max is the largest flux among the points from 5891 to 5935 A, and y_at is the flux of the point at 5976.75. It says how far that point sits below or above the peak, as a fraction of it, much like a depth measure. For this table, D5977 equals -0.202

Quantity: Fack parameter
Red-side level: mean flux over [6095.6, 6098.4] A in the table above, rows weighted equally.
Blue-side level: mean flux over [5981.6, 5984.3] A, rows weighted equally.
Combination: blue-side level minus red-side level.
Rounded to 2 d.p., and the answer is -0.10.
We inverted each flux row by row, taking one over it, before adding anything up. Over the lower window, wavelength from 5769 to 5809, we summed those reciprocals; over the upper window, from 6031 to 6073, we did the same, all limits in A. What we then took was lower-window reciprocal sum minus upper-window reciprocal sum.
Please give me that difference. 1.0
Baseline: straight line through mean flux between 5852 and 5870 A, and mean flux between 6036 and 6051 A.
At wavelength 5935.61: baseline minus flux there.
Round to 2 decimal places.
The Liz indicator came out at -0.23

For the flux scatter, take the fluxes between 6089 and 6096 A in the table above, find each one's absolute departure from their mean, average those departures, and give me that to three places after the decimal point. 0.042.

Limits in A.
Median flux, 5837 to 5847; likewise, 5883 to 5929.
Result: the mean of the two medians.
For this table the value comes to 1.49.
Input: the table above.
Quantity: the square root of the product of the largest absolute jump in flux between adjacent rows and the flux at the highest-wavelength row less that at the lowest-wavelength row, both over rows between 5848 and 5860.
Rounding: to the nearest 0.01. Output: 0.10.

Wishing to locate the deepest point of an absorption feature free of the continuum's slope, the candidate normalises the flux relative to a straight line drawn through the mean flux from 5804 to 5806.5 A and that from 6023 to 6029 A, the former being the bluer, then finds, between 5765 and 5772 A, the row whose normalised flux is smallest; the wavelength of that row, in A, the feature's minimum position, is 5771.19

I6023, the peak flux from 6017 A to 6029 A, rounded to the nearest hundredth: 1.56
